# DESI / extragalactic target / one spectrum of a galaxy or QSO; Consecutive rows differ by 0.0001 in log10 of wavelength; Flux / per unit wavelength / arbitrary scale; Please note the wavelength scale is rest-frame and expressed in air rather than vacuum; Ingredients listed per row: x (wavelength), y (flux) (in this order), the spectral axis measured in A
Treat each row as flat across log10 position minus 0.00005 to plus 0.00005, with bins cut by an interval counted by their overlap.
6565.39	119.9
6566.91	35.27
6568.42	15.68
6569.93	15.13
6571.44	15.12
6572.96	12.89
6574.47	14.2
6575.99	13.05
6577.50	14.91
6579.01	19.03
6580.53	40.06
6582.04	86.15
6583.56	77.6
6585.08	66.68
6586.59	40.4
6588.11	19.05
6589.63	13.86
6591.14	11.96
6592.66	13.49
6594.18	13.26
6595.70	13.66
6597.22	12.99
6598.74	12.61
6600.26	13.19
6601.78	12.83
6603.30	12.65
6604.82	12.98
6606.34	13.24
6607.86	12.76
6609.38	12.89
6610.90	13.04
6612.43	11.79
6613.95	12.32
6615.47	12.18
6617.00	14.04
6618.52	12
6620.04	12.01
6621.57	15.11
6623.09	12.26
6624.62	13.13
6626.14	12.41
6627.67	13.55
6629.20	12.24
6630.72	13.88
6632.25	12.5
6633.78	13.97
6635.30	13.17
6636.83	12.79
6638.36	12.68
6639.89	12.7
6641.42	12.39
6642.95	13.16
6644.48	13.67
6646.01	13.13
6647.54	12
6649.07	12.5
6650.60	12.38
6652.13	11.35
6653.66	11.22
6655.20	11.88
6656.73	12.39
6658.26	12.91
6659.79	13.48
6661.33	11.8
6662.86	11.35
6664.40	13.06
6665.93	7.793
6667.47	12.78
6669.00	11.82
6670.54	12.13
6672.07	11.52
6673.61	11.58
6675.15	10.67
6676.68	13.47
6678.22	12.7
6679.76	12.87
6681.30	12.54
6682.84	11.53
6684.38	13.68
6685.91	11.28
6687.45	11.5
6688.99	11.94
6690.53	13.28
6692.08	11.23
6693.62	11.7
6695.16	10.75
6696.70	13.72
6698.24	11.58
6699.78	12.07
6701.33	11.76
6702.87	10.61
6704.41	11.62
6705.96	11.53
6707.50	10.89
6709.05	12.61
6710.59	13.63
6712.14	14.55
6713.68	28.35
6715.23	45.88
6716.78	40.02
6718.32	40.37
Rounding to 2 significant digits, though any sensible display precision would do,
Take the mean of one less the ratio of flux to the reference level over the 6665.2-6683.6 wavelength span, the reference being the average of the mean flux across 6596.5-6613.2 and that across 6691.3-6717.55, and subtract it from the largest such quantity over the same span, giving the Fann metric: 0.27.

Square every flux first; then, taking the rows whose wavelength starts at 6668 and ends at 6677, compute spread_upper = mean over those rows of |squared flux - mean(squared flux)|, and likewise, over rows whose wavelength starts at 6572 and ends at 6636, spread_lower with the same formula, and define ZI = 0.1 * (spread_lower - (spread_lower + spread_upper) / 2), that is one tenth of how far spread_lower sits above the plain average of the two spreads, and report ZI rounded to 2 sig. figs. 42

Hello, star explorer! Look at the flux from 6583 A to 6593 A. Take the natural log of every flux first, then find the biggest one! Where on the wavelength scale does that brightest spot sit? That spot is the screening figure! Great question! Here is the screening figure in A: 6583.56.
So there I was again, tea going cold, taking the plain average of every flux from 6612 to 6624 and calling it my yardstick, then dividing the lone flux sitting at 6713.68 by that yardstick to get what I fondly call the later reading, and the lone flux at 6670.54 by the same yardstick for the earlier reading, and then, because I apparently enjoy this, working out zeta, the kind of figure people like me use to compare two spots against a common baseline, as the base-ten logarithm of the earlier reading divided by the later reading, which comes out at -0.37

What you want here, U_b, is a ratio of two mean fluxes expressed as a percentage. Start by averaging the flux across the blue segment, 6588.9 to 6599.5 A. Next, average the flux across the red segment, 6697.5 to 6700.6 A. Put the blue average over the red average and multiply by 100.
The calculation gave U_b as 111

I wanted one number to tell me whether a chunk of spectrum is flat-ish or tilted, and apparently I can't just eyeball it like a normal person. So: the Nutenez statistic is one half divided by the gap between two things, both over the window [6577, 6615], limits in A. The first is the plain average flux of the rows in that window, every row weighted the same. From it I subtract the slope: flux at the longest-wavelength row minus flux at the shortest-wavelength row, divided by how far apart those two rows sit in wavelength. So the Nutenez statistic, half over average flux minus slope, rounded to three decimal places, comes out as 0.021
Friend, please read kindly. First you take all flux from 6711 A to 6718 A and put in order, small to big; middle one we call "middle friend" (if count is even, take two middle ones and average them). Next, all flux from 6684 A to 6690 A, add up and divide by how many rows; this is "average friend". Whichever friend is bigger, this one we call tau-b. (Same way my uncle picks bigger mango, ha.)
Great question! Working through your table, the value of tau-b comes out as 34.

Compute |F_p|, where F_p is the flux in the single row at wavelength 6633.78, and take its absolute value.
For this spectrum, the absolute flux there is 14.0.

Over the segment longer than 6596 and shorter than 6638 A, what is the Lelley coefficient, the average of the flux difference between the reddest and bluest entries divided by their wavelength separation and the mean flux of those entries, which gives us 6.5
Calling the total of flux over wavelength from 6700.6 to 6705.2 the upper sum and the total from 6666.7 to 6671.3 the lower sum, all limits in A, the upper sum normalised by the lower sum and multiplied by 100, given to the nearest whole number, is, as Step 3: 93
